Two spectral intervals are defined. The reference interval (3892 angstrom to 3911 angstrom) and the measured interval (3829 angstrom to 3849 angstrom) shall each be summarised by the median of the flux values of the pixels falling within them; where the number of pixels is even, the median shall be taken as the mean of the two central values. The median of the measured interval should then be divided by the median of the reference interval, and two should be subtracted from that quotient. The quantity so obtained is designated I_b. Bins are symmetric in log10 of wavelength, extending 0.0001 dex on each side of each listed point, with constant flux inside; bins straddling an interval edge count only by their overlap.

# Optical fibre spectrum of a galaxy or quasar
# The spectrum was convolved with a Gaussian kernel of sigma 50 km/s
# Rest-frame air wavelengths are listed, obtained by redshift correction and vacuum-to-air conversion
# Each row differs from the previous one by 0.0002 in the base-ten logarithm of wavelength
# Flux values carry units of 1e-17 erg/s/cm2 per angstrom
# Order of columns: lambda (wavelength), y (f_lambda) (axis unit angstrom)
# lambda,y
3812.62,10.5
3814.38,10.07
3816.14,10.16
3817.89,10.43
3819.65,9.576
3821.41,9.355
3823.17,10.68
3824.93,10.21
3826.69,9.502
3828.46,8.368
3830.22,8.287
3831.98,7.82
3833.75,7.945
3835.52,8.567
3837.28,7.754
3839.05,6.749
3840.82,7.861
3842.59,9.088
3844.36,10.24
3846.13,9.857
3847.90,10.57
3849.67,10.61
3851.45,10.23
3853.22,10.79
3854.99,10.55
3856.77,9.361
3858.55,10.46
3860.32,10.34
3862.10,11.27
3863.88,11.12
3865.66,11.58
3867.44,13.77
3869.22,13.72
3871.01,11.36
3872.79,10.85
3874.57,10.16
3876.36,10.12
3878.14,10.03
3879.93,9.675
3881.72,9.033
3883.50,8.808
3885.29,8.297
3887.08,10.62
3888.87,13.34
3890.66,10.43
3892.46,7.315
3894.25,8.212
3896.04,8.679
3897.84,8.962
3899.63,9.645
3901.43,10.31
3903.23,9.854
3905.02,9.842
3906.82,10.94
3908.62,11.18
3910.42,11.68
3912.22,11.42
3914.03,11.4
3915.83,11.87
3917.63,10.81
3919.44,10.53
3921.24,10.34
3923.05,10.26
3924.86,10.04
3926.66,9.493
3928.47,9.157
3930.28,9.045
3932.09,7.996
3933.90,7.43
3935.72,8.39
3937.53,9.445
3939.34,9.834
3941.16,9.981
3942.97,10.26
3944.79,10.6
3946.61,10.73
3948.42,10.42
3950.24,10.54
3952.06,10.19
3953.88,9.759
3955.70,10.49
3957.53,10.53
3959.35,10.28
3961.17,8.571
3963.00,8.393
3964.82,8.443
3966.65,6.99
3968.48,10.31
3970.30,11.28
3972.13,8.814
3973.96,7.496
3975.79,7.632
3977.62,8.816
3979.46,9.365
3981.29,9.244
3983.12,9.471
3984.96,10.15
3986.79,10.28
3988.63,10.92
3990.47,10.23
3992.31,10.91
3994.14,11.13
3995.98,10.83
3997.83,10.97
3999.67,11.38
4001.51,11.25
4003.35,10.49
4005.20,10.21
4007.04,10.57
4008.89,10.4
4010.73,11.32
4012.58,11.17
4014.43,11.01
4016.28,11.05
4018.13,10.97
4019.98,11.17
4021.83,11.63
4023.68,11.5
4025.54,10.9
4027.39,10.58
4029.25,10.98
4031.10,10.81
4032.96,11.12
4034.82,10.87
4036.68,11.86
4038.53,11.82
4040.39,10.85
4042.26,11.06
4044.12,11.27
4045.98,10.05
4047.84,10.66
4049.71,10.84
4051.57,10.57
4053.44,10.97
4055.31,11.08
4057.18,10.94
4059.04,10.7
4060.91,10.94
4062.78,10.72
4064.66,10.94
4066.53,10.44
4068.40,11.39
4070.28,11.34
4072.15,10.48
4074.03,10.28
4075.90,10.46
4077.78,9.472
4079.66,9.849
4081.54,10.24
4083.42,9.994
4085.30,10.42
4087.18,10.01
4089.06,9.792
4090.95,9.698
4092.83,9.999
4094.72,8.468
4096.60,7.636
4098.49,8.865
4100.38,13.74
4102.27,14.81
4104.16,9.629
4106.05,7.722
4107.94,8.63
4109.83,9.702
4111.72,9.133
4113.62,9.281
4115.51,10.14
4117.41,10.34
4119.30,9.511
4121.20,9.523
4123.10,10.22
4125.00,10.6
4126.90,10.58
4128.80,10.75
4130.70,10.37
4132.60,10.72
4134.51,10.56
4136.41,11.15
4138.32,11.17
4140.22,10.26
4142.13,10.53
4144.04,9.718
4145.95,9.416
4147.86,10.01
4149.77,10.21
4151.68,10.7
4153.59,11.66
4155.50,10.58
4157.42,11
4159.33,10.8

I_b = -1.16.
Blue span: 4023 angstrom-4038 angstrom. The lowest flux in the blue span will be 10.58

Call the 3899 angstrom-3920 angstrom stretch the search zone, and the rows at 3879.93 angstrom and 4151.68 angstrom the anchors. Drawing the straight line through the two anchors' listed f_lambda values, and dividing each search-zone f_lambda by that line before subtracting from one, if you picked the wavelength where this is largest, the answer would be 3899.63 angstrom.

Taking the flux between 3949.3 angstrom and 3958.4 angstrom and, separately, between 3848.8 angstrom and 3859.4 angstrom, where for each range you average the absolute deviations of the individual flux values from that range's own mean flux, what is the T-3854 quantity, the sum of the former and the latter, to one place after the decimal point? 0.6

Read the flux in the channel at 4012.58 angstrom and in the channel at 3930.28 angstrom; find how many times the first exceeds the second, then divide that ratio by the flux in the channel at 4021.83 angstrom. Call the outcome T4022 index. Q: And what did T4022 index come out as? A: 0.106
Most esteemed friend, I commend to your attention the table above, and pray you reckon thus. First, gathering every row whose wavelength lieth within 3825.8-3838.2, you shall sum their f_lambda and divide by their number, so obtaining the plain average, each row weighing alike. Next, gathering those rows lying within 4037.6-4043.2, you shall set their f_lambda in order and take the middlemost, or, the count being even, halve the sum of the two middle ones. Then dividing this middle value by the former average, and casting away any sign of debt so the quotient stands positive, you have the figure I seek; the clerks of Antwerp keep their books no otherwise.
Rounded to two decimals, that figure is 1.33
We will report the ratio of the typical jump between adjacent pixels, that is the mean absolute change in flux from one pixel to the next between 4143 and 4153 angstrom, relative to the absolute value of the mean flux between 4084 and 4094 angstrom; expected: 0.040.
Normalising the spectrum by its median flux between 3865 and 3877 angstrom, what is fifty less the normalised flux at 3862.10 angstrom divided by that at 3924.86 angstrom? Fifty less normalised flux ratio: 48.9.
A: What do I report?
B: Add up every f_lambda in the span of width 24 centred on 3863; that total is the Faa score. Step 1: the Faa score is 155.6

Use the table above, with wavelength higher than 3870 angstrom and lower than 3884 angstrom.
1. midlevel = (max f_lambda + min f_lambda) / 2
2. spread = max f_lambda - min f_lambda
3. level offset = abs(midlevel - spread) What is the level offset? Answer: 7.5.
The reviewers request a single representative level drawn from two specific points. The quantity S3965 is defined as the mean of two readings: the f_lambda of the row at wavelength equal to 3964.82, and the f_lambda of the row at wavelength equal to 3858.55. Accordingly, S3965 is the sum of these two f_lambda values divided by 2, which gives 9.5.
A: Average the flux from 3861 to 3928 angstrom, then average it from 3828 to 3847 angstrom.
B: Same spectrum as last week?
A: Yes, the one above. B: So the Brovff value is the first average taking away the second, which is 2.0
